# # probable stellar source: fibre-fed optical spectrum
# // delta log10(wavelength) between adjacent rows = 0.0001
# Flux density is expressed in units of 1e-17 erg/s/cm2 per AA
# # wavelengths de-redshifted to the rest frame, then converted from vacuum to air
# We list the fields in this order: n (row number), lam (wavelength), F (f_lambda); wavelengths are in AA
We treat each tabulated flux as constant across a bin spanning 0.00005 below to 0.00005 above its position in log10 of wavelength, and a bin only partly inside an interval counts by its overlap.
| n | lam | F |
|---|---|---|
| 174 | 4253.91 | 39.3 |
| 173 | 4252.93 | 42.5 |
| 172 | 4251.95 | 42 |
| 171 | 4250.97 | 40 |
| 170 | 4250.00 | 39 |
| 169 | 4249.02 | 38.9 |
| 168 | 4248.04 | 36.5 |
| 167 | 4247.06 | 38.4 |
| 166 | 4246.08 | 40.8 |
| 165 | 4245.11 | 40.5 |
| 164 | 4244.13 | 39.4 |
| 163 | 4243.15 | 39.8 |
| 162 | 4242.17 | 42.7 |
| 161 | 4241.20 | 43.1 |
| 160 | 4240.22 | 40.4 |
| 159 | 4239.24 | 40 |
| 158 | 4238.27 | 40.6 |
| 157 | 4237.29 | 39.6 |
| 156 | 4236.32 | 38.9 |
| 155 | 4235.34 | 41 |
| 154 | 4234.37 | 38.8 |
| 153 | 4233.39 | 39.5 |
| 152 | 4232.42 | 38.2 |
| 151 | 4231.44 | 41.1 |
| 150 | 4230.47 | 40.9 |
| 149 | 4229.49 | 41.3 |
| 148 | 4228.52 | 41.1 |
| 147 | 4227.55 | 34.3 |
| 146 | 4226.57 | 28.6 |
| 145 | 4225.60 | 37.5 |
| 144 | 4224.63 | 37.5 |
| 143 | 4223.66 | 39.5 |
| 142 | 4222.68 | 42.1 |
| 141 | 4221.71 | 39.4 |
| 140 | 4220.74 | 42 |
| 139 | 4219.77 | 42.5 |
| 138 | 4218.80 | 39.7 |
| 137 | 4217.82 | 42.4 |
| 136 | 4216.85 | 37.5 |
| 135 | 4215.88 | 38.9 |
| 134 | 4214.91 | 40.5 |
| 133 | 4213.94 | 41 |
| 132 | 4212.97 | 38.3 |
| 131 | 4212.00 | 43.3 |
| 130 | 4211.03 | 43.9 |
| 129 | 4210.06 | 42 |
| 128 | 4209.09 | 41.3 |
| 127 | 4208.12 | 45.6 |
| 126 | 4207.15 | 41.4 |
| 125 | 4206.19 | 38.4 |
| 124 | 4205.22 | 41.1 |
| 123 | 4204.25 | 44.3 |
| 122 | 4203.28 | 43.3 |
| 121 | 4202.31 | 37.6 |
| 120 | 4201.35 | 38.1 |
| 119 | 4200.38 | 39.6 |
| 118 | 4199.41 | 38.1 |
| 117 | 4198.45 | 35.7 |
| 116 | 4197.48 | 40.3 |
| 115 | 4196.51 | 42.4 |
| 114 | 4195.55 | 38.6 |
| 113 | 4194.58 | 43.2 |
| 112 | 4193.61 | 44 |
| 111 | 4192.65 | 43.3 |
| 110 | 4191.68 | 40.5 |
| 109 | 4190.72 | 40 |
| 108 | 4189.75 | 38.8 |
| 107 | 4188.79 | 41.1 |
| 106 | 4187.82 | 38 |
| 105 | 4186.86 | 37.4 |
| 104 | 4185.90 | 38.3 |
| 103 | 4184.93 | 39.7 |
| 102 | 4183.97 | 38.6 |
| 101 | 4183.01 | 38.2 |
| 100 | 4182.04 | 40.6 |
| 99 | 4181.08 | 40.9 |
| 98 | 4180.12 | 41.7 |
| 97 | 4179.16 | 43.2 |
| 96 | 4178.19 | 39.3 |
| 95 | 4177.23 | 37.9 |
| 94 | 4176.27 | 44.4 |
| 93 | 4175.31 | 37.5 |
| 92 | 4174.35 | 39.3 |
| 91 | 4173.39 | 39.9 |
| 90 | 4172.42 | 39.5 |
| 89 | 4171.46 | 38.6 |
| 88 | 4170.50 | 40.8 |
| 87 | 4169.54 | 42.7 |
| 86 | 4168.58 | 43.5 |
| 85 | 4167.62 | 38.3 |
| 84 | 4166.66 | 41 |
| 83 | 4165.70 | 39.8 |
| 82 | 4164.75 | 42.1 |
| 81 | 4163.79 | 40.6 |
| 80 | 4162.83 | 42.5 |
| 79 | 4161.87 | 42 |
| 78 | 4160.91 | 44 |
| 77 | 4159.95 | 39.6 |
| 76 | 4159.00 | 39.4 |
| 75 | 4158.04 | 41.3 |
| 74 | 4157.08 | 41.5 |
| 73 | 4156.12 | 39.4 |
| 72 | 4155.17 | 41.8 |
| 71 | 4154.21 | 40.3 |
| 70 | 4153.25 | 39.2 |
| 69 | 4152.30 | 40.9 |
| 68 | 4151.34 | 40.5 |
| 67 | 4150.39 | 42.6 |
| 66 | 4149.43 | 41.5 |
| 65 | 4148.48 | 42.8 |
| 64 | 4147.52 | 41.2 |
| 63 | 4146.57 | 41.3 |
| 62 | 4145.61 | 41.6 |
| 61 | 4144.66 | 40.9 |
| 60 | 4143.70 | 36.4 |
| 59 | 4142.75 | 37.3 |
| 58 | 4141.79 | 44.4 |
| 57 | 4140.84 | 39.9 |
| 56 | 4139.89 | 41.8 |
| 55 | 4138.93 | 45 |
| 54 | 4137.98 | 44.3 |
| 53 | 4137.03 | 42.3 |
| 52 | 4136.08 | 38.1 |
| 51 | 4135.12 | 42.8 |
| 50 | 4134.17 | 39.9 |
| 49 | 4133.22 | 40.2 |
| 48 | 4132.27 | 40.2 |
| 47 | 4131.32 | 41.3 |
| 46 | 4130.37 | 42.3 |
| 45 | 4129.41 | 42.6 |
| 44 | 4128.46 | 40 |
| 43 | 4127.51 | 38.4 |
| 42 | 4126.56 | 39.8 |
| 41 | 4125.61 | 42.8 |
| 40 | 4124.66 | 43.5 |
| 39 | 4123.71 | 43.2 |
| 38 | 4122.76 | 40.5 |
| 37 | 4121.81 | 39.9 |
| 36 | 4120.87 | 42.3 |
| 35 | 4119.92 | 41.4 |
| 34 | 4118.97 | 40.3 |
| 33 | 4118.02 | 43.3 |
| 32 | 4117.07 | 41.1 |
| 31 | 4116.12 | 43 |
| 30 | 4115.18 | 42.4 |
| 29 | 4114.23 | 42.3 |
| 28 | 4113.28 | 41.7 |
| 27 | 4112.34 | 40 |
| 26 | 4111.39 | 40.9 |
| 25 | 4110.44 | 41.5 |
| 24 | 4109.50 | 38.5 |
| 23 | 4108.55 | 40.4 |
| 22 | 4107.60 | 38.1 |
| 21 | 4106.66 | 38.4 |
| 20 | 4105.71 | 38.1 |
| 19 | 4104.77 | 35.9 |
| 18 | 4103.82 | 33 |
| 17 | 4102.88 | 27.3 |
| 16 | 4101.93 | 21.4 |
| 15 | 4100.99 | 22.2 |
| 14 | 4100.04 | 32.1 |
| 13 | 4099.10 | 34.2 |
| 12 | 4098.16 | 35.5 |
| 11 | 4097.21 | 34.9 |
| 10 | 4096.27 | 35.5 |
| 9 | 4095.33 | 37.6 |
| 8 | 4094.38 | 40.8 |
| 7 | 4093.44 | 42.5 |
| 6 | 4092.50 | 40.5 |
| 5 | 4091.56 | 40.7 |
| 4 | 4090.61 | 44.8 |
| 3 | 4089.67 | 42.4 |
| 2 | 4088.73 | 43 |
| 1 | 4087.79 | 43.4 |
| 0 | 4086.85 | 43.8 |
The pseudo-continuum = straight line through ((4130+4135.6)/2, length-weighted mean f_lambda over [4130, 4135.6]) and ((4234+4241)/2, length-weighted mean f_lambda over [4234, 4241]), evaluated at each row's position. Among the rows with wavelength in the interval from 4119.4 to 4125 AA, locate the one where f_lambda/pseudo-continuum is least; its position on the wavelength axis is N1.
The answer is 4121.81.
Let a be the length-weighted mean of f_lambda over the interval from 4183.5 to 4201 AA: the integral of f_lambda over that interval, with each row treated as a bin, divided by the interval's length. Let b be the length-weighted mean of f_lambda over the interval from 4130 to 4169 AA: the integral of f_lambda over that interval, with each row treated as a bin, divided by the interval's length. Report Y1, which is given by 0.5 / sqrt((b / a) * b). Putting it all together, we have 0.0768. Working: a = 39.8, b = 41.1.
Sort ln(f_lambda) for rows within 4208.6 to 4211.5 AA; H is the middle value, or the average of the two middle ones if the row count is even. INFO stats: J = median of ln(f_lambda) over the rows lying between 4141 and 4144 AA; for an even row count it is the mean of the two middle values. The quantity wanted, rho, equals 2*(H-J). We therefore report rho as 0.24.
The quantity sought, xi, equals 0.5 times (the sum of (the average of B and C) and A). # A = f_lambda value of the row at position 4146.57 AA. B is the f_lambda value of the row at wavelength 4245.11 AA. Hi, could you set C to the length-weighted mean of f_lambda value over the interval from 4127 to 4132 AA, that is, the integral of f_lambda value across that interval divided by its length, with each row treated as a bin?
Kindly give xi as 41.0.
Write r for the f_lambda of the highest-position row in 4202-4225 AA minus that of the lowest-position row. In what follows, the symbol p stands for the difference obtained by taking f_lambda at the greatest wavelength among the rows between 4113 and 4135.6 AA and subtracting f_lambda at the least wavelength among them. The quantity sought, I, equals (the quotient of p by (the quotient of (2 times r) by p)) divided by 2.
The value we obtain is -3.0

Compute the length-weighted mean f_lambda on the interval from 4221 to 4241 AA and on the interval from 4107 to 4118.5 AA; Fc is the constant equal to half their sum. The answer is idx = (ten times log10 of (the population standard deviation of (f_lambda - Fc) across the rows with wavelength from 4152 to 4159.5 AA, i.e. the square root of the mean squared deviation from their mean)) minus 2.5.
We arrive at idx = -2.6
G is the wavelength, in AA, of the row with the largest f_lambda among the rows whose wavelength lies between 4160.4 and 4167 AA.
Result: 4160.91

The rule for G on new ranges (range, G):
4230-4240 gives 4231.44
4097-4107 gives 4106.66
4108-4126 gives 4124.66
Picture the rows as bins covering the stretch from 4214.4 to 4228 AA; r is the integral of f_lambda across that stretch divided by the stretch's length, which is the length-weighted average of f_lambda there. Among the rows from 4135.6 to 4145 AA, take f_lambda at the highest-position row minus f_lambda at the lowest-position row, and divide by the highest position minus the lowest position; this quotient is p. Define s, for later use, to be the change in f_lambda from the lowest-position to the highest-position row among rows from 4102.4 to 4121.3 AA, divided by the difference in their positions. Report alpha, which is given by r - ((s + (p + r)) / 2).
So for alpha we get 18.8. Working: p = 0.33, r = 38.7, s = 0.8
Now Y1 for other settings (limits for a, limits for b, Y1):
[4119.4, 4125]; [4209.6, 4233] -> 0.0814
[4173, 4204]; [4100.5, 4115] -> 0.0876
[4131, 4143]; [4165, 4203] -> 0.0804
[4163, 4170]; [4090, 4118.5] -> 0.0853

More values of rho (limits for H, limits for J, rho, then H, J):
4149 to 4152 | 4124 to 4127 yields -0.06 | 3.73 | 3.76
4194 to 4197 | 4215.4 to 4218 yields 0.17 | 3.75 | 3.66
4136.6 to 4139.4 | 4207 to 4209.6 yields 0.14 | 3.79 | 3.72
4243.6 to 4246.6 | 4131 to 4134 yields 0.01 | 3.70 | 3.69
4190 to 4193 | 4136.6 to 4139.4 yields -0.18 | 3.70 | 3.79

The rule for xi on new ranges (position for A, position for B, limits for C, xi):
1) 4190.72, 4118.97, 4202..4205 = 40.5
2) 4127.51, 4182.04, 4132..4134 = 39.4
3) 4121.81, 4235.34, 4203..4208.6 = 40.8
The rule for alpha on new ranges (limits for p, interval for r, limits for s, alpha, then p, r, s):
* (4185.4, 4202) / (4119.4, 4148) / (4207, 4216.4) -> 20.7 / -0.01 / 41.2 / -0.3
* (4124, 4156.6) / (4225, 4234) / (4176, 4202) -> 19.2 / -0.13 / 38.1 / -0.3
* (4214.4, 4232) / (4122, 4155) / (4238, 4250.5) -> 20.6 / 0.04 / 41.2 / -0.1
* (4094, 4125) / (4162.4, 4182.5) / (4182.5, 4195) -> 20.1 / 0.09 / 40.7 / 0.4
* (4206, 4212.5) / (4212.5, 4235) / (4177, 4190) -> 19.2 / 0.84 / 39.3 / 0.1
